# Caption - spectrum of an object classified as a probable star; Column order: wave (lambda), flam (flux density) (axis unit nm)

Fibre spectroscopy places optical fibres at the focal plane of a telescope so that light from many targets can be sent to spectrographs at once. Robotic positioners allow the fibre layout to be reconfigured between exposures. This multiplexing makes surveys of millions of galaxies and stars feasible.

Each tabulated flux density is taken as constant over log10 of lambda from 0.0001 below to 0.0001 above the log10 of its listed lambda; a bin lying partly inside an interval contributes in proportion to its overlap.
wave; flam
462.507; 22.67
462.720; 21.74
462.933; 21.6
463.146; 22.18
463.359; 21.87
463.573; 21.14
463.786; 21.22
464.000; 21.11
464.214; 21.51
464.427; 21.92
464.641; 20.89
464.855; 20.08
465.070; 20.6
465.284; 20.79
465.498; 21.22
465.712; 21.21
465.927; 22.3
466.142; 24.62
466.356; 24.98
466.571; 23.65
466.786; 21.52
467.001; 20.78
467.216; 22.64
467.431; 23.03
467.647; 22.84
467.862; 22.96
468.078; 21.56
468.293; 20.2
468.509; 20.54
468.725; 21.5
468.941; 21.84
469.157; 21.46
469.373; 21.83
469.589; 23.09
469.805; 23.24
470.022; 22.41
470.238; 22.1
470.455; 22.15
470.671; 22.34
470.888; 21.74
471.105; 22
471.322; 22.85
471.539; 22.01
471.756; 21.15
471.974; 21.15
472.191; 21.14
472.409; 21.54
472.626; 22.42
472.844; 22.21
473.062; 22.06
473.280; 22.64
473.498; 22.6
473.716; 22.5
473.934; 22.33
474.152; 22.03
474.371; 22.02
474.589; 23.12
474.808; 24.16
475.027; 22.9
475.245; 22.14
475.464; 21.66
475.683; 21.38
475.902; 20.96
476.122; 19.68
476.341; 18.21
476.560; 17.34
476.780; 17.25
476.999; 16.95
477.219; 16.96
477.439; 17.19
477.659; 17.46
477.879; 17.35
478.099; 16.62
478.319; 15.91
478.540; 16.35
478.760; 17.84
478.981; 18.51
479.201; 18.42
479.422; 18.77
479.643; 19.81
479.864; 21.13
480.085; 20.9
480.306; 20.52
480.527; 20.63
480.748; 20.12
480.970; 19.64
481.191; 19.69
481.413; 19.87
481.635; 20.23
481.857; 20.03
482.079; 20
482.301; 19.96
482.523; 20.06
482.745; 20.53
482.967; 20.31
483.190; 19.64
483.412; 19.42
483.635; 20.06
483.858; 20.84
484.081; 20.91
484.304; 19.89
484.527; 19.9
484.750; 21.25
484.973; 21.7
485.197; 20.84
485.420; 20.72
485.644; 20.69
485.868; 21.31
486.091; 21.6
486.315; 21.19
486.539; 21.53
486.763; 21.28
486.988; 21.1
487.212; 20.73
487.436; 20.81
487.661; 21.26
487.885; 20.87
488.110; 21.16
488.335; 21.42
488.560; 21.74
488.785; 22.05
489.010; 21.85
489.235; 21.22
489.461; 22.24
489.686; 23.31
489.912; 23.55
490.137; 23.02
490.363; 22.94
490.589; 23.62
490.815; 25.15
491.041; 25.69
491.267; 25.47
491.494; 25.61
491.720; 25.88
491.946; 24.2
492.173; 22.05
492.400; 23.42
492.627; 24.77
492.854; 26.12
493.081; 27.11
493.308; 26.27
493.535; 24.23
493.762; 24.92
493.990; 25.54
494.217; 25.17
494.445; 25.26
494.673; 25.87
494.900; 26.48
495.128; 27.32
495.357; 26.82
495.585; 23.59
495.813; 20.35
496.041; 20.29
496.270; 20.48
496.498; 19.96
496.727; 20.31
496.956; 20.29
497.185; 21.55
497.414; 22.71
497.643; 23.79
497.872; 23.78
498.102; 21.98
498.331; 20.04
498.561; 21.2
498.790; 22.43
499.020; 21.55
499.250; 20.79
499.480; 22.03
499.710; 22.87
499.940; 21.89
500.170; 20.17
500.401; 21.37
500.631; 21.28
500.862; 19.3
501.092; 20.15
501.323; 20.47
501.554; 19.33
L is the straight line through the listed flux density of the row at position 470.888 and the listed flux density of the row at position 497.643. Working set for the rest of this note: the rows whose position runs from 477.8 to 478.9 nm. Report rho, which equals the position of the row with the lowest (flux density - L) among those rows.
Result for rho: 478.319 nm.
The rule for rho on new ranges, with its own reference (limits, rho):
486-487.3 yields 487.212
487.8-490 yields 487.885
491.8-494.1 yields 492.173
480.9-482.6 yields 480.970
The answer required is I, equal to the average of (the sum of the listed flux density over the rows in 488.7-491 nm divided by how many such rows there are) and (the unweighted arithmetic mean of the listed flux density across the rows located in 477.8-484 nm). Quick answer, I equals 21.1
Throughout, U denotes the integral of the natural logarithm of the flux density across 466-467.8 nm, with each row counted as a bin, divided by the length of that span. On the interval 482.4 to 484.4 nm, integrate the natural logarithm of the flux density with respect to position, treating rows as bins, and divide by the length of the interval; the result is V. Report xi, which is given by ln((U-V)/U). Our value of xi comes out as -3.2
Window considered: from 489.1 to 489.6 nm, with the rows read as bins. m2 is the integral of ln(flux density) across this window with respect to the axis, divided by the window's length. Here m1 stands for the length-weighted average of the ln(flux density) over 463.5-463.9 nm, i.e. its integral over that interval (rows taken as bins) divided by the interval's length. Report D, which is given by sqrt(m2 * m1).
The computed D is 3.07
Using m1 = 3.05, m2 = 3.08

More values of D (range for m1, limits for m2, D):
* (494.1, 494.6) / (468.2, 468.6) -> 3.12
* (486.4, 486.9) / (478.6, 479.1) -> 2.97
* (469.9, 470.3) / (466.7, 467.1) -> 3.08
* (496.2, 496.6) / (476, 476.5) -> 2.97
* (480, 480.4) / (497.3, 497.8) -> 3.09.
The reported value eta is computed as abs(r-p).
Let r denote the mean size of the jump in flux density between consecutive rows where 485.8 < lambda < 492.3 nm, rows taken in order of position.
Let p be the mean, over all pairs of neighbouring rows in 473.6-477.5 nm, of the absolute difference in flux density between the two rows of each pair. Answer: 0.1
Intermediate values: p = 0.59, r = 0.53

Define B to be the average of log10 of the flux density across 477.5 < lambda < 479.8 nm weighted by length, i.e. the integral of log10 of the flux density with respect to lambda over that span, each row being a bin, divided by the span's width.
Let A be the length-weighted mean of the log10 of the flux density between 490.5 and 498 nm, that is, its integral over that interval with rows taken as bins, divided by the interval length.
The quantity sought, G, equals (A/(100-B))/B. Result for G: 0.0112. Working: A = 1.38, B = 1.25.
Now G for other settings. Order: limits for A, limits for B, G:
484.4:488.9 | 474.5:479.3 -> 0.0105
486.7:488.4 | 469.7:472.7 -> 0.0100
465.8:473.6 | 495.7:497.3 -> 0.0104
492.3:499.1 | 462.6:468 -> 0.0103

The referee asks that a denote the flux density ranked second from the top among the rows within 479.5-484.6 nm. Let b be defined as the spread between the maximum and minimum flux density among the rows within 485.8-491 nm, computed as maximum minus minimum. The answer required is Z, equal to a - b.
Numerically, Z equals 16.5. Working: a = 20.91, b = 4.4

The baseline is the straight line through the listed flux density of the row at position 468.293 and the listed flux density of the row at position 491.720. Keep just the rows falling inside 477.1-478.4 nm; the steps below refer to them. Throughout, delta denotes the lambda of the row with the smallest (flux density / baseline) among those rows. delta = 478.319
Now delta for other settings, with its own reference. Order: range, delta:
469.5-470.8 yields 470.455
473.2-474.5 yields 474.371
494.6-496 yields 495.813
